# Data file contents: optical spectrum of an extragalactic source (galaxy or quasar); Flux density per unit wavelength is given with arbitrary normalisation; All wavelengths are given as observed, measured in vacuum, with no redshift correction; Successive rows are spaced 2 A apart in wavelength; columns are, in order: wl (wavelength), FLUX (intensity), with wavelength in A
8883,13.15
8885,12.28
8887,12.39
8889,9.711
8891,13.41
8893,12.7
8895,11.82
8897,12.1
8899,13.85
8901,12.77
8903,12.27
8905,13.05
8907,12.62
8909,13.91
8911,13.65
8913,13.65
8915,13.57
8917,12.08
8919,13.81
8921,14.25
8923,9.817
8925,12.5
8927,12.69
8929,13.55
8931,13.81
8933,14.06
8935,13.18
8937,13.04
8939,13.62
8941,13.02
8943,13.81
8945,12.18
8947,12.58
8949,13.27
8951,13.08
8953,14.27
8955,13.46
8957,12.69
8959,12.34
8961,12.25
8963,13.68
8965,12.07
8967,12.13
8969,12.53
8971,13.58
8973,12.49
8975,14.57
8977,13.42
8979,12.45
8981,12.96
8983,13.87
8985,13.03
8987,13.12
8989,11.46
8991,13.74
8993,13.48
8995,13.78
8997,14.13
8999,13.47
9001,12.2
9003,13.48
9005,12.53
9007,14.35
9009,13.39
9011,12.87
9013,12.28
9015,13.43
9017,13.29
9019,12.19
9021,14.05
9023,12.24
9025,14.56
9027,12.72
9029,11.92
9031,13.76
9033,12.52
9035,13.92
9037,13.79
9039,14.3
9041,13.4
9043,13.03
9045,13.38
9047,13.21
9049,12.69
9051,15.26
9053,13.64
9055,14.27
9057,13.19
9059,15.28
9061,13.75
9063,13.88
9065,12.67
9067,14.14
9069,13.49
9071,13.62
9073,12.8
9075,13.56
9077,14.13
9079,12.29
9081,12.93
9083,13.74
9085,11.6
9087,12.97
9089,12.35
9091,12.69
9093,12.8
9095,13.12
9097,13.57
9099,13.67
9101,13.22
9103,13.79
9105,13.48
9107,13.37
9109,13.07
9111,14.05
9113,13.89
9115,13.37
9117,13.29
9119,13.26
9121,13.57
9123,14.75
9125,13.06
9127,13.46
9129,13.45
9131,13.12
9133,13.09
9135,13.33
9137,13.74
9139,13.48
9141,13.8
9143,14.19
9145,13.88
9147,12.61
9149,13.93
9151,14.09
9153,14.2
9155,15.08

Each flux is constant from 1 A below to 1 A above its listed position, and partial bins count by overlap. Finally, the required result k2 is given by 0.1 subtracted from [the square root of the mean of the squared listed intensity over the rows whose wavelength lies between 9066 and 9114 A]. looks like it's 13.2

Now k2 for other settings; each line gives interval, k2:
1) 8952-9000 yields 13.0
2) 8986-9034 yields 13.0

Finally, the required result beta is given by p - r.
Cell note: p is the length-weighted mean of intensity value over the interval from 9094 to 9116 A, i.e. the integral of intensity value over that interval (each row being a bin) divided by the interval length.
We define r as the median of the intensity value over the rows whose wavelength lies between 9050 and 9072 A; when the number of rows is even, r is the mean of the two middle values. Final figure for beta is -0.2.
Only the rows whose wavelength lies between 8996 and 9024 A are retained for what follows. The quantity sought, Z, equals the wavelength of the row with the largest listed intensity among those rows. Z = 9007 A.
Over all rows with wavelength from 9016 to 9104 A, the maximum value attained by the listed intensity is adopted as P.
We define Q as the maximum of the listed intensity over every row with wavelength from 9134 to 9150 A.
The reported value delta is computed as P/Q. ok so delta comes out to 1.08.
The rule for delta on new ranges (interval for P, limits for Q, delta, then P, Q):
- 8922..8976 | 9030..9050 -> 1.02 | 14.57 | 14.3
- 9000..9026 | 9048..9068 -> 0.95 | 14.56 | 15.28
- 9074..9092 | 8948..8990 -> 0.97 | 14.13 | 14.57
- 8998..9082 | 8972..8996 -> 1.05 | 15.28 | 14.57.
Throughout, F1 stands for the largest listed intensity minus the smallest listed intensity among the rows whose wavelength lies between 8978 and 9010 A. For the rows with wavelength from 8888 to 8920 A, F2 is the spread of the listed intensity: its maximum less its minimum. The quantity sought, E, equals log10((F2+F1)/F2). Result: 0.23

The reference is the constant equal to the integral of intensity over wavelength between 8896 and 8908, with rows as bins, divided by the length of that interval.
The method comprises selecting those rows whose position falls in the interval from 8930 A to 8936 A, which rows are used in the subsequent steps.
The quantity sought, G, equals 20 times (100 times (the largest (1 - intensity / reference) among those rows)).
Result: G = -63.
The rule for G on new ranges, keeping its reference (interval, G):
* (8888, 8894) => 480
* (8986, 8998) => 206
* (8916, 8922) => 109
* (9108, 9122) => -46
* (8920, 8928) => 463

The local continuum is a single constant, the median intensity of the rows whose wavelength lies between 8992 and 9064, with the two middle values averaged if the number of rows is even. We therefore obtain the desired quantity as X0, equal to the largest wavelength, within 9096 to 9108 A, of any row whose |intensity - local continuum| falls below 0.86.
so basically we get 9107 A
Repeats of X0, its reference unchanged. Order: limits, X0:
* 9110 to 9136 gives 9135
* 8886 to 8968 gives 8963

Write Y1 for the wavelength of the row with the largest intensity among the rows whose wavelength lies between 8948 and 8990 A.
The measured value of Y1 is 8975 A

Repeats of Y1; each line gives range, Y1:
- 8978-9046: 9025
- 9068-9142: 9123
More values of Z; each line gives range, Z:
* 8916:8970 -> 8953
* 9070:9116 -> 9077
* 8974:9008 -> 8975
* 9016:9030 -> 9025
